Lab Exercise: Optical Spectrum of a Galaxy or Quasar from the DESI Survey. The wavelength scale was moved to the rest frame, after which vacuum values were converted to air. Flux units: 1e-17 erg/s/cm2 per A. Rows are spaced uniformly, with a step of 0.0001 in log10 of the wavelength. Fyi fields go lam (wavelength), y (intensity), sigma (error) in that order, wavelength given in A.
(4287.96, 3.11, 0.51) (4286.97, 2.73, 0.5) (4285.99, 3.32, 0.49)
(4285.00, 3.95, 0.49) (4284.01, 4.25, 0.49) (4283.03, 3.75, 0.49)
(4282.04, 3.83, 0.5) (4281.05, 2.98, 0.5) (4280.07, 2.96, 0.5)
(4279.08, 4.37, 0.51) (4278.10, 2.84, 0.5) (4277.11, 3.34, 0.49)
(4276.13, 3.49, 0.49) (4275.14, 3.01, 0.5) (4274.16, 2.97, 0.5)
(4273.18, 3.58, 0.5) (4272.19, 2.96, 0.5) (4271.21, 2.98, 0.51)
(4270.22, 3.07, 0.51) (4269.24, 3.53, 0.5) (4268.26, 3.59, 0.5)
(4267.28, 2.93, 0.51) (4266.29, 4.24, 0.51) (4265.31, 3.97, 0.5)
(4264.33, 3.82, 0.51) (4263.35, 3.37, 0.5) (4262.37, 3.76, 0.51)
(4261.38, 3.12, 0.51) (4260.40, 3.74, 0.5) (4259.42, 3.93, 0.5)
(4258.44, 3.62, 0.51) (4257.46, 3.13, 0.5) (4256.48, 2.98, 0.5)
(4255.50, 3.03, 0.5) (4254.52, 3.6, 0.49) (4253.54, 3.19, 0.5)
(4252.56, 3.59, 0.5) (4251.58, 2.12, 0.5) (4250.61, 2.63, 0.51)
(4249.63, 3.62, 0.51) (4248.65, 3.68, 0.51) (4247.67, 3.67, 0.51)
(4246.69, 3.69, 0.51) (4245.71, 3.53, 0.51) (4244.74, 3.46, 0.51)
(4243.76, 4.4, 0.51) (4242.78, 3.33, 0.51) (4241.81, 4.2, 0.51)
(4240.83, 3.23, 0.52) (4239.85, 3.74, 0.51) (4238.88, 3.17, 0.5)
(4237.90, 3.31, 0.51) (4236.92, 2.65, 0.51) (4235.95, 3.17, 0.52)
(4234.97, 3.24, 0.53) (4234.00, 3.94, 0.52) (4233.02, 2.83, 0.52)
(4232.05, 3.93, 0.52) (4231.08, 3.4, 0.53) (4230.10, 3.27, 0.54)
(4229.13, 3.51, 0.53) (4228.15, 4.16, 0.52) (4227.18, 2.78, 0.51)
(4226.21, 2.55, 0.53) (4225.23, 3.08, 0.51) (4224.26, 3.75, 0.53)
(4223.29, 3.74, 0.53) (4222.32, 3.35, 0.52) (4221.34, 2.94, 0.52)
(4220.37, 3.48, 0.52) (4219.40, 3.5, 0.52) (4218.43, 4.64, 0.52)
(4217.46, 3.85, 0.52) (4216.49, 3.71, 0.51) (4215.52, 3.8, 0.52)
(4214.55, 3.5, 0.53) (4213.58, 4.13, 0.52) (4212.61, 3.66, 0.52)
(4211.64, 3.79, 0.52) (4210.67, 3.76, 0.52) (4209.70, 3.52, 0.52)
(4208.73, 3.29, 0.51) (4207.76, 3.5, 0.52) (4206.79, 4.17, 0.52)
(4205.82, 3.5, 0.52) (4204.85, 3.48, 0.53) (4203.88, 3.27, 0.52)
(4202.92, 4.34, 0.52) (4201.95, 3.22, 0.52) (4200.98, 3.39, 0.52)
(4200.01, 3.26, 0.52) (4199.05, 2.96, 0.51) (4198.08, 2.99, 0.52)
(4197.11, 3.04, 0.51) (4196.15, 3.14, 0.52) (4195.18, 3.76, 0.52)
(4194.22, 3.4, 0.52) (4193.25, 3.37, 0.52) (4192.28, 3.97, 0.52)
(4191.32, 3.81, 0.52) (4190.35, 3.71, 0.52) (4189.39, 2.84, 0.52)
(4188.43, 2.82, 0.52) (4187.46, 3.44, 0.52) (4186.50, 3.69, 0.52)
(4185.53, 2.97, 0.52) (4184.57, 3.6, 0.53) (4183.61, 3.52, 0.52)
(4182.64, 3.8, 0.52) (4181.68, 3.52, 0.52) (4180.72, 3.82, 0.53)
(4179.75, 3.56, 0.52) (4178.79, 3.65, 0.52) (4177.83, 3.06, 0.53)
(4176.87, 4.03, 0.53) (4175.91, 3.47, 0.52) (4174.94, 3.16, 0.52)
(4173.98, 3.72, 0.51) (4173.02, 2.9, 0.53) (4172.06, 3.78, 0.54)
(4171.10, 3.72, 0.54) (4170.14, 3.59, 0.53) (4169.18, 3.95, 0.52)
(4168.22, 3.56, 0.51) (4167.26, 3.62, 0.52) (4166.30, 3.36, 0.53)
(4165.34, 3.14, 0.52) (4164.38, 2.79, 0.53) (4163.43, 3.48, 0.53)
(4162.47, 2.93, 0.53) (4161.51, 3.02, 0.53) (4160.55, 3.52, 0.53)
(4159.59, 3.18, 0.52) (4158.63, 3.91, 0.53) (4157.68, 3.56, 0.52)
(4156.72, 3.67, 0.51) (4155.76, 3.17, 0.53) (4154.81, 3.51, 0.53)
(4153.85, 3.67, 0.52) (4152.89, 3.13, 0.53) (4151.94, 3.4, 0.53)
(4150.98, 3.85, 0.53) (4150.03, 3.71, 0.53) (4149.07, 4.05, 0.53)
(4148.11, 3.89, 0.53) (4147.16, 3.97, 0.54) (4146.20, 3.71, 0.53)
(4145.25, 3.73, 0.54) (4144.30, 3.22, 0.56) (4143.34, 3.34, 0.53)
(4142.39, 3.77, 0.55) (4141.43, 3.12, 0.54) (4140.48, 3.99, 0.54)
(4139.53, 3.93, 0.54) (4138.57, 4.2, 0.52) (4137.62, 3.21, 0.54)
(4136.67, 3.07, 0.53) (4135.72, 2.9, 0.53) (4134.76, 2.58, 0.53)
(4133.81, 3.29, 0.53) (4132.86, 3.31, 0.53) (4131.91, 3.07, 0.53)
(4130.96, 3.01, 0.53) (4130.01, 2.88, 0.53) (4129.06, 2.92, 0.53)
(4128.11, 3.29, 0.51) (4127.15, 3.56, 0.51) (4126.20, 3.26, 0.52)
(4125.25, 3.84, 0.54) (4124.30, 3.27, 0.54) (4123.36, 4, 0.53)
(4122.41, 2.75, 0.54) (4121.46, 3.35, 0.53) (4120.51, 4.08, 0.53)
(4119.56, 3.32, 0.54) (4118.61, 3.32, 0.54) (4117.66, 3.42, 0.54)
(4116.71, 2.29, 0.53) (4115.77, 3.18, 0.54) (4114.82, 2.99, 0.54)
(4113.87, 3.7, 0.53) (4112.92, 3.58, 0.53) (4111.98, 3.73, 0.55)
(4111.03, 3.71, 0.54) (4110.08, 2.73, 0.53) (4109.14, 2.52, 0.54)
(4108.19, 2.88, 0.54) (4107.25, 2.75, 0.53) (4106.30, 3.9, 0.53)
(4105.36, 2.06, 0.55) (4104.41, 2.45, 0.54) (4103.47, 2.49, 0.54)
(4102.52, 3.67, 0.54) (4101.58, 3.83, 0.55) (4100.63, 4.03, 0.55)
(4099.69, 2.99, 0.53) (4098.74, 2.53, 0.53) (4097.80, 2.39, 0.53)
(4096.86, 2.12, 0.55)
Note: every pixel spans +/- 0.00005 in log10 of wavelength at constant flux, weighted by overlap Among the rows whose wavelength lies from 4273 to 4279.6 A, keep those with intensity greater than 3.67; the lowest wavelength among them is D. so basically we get 4279.08 A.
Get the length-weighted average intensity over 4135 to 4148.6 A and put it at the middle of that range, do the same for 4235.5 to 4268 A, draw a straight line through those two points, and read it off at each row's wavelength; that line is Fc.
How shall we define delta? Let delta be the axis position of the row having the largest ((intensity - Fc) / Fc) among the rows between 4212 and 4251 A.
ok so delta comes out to 4218.43 A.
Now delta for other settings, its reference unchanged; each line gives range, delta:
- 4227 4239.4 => 4228.15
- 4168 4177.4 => 4176.87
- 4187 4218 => 4202.92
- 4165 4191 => 4176.87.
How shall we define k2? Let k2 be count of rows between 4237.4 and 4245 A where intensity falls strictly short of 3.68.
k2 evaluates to 5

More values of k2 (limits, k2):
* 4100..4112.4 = 8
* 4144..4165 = 14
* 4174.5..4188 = 10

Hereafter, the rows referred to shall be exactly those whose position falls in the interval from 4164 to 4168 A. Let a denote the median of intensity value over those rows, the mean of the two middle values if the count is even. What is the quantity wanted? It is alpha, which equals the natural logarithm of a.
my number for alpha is 1.18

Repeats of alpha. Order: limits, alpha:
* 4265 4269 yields 1.33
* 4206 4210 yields 1.26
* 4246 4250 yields 1.30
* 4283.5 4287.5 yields 1.29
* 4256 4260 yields 1.22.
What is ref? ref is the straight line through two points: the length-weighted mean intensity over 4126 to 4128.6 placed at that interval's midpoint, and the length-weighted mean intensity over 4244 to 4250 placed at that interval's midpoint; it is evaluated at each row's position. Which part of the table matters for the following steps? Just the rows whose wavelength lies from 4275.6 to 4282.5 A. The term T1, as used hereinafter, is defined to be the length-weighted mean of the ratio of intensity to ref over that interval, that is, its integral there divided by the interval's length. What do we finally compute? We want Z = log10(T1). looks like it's -0.04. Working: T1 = 0.91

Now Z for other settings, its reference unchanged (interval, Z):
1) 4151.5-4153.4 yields -0.02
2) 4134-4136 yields -0.08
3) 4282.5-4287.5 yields -0.02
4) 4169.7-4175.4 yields 0.00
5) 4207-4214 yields 0.01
